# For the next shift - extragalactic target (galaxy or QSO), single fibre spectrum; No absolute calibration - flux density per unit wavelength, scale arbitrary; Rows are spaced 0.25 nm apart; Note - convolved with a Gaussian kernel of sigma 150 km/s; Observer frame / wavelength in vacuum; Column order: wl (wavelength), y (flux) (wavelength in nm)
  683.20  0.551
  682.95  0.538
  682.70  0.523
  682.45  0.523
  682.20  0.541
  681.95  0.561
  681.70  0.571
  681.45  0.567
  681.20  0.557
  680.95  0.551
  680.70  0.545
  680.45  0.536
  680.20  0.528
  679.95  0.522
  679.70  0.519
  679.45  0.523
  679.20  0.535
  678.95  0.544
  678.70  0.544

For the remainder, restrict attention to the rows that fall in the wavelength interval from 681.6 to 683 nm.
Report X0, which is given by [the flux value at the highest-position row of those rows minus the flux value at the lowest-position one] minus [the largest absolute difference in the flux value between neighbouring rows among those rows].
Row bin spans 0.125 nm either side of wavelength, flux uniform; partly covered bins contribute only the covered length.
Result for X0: -0.05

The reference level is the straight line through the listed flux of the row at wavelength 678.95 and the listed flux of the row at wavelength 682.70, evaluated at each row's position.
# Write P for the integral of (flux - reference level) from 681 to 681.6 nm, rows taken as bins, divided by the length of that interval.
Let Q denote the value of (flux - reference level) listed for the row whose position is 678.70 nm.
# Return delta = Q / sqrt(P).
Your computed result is -0.01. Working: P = 0.0301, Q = -0.001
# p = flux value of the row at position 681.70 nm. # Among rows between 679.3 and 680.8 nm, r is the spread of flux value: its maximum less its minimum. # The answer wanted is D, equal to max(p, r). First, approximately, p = 0.571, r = 0.026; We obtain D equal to 0.571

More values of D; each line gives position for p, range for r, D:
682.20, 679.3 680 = 0.541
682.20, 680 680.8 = 0.541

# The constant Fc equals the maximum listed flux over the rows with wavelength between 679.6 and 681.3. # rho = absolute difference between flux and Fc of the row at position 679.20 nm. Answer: 0.022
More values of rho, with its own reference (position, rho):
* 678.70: 0.013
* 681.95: 0.004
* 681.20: 0.000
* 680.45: 0.021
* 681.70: 0.014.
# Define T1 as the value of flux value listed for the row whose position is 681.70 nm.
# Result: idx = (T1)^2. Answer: 0.326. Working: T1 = 0.571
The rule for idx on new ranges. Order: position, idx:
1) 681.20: 0.310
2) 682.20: 0.293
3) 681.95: 0.315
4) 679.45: 0.274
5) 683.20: 0.304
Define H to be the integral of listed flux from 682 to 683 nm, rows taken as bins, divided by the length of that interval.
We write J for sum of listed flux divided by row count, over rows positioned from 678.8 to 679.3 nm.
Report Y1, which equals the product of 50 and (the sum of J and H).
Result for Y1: 53.6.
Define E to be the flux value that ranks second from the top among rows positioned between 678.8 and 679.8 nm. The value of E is 0.535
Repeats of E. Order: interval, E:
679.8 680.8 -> 0.536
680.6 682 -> 0.567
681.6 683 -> 0.561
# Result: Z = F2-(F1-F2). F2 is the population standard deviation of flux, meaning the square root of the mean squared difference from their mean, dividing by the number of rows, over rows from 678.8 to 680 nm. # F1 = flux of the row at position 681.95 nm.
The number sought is -0.542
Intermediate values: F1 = 0.561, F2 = 0.009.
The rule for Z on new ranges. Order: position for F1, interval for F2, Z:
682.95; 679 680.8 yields -0.521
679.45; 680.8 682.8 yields -0.488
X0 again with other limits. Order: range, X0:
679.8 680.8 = 0.01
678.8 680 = -0.03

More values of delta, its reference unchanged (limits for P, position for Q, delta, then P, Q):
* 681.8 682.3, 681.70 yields 0.26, 0.0259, 0.042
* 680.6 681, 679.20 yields -0.06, 0.0140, -0.008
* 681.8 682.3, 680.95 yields 0.11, 0.0259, 0.018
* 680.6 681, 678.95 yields 0.00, 0.0140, 0.000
